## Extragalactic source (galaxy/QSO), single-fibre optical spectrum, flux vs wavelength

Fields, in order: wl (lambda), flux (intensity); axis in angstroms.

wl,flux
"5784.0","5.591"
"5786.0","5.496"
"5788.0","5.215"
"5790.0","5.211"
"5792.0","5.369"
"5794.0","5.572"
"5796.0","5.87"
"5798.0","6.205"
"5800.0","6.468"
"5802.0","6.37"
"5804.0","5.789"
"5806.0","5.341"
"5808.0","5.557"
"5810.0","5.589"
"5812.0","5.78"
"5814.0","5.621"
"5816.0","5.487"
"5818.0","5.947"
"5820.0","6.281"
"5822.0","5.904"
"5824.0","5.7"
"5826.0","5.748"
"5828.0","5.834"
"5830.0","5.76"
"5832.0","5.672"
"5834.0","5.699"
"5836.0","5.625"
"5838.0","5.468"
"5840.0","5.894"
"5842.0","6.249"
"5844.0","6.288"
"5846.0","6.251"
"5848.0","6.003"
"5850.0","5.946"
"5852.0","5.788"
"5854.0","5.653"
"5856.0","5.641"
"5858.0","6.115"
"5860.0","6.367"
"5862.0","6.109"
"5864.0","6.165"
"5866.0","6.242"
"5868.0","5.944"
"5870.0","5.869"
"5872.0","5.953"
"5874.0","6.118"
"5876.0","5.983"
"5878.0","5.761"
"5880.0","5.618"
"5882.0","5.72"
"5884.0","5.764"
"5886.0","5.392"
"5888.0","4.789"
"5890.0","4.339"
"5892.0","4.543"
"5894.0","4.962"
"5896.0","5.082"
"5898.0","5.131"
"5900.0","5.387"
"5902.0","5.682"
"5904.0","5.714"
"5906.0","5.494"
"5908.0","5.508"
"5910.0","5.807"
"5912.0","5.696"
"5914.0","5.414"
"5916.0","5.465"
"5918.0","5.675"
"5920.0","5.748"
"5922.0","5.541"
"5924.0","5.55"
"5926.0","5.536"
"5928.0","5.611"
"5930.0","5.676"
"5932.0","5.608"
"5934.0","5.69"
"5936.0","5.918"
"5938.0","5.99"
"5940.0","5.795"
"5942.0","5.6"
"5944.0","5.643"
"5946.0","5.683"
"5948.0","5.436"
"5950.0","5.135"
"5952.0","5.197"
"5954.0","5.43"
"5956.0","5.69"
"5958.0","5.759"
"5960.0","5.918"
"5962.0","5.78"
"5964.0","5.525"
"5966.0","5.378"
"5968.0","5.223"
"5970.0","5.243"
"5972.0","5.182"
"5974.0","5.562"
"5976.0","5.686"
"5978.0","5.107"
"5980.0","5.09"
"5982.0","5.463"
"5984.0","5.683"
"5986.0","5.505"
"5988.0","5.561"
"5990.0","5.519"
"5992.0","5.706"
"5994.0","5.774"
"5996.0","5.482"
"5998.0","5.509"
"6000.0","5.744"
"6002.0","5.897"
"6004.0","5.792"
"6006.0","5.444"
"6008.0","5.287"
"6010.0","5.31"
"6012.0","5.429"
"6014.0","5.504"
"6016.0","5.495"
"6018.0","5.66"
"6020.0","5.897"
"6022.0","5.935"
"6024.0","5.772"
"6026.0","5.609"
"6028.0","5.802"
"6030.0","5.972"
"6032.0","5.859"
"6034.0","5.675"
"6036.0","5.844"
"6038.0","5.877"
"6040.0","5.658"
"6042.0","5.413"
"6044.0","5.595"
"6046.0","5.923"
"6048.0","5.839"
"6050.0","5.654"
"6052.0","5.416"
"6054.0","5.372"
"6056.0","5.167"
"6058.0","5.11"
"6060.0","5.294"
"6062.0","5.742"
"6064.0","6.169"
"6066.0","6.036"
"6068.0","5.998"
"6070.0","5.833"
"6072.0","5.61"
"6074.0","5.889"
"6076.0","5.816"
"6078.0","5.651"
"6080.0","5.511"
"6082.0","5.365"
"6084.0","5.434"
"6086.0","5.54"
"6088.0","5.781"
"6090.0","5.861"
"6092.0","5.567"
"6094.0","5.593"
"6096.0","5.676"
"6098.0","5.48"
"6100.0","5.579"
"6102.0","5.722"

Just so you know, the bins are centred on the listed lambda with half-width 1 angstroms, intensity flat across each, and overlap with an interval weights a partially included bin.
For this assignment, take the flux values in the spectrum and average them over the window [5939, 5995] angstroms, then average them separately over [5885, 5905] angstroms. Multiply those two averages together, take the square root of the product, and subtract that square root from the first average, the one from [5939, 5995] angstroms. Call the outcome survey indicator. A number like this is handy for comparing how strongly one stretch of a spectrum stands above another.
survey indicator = 0.21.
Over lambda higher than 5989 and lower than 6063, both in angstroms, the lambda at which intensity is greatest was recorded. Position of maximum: 6030.0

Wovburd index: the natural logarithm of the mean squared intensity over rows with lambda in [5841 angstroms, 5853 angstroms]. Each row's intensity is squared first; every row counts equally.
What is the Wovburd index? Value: 3.61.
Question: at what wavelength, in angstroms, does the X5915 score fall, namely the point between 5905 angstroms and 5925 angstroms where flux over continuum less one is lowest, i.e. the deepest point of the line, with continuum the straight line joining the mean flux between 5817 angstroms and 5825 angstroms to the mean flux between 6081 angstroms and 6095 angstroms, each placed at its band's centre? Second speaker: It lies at 5914.0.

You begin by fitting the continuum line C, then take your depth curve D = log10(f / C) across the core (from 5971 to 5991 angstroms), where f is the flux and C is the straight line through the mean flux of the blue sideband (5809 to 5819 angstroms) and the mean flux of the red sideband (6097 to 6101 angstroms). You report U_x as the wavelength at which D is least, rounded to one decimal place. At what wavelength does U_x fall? 5980.0 angstroms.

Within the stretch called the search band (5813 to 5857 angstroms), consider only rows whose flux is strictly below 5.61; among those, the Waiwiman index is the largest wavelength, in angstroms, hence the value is 5838.0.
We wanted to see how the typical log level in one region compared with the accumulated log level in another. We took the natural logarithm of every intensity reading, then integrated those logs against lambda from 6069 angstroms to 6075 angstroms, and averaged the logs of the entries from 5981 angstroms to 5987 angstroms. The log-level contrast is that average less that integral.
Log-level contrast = -8.81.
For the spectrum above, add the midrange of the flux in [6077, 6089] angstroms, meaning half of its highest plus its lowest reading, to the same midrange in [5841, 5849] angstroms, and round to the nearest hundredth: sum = 11.72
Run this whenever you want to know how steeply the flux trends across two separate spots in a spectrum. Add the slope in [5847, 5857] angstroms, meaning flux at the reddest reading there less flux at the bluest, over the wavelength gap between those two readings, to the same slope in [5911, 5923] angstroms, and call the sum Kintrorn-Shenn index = -0.06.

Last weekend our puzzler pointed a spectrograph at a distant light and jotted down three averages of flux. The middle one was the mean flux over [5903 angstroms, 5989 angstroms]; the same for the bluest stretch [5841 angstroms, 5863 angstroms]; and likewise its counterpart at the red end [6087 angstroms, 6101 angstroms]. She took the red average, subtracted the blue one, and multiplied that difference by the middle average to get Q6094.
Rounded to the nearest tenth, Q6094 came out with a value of -2.2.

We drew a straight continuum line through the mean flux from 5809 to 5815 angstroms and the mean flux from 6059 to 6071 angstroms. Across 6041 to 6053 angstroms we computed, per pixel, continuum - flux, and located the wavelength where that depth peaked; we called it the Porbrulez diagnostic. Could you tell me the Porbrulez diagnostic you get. 6052.0 angstroms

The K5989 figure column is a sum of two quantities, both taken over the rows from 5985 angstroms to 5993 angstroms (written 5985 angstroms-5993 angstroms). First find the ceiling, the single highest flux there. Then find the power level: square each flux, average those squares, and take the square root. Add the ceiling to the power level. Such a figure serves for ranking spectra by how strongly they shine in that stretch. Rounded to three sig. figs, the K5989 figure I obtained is 11.3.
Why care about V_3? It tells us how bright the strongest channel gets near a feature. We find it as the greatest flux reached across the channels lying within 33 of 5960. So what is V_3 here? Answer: 5.99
